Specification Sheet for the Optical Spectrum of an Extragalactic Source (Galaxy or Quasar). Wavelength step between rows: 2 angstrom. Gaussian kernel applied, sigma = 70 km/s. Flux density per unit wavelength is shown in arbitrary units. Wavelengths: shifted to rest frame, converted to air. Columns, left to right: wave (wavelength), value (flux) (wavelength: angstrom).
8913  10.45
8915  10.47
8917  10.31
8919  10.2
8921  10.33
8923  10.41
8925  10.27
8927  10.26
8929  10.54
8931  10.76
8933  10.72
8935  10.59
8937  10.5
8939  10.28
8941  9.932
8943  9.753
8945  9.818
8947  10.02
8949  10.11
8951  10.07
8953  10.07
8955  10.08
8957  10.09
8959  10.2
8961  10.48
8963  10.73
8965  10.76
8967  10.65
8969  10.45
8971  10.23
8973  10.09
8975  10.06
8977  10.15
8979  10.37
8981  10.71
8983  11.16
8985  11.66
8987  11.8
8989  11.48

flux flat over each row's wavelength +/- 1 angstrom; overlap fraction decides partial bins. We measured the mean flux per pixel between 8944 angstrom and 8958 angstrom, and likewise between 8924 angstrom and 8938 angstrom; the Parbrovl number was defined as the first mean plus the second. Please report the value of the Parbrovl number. 20.56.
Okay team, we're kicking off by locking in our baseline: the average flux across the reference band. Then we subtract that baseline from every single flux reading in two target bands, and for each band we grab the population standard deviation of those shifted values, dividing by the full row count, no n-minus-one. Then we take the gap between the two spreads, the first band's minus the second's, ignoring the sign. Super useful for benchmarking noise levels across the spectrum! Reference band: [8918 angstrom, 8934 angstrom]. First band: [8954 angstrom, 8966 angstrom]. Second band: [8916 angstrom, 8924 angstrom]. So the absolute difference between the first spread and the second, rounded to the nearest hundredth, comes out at 0.21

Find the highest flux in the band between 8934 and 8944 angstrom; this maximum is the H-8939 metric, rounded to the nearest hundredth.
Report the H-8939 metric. 10.59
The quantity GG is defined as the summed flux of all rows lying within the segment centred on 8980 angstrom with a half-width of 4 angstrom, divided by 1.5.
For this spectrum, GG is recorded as 28.3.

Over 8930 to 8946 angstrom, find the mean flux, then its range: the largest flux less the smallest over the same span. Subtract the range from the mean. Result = 9.29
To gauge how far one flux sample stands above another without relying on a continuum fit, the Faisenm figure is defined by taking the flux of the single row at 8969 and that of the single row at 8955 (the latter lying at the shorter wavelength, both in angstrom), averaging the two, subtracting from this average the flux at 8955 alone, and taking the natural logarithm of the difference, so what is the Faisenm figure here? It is -1.7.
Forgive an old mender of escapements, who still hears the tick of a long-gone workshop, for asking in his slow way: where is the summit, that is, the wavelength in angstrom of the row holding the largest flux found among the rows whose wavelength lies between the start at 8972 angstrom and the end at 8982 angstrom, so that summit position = 8981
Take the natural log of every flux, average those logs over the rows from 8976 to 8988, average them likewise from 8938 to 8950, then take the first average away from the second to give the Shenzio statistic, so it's -0.09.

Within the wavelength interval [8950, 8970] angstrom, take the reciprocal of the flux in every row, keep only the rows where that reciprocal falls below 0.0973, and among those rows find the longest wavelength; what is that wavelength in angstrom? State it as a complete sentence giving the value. 8969 angstrom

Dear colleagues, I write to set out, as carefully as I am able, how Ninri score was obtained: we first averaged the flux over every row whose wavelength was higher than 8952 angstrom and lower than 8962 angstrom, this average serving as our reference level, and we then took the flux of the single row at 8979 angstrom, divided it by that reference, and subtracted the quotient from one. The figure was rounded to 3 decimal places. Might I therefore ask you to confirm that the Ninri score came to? -0.018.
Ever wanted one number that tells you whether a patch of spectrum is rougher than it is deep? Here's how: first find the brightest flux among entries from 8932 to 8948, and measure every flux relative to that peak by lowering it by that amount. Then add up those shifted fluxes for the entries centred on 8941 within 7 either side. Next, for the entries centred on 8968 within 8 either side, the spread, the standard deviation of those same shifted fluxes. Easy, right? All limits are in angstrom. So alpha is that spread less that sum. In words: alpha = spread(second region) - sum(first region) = 4.4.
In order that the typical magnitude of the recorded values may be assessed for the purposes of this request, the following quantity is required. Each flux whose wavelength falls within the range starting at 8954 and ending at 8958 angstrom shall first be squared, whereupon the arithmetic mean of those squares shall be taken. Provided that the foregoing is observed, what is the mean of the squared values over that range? 102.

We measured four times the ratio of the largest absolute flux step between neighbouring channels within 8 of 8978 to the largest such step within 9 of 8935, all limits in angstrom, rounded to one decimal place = 5.7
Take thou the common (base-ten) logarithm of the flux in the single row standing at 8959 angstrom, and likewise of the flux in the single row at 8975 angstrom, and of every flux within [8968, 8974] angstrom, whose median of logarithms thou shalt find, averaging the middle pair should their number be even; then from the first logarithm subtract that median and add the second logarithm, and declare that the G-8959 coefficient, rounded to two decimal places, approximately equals 1.00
